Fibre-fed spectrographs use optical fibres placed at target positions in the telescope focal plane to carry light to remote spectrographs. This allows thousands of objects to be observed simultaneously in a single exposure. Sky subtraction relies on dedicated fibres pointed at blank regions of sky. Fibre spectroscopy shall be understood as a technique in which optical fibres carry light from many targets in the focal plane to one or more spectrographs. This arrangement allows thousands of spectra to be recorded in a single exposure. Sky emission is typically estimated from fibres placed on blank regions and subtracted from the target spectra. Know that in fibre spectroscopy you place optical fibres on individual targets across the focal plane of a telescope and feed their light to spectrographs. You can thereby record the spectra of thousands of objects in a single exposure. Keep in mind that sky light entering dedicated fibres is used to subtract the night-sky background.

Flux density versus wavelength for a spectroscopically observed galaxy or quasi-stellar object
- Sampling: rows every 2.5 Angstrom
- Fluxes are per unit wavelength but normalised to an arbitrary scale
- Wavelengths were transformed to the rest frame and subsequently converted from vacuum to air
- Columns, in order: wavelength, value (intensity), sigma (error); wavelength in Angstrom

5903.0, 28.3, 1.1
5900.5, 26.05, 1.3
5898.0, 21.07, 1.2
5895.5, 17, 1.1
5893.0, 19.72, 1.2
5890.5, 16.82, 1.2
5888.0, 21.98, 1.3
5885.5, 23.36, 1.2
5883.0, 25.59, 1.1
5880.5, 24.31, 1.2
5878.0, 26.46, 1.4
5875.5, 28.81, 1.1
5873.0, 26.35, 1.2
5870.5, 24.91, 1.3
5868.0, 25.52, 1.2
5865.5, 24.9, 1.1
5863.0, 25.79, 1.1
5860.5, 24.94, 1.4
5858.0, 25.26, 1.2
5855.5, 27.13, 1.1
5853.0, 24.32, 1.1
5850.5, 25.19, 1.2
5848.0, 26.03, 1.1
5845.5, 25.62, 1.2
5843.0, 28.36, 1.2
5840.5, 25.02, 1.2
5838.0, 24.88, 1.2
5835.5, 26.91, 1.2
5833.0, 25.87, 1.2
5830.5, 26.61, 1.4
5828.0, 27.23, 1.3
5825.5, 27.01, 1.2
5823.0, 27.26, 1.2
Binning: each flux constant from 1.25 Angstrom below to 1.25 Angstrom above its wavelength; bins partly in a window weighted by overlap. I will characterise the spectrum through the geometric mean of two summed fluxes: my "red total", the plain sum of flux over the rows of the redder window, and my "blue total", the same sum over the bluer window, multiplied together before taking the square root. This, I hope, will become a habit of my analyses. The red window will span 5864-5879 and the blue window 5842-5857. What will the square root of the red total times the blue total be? 157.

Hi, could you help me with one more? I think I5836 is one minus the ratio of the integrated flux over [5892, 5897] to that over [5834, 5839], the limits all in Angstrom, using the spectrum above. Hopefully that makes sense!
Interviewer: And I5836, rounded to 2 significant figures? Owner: 0.29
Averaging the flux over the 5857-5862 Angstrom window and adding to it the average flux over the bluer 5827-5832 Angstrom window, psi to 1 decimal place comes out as 52.0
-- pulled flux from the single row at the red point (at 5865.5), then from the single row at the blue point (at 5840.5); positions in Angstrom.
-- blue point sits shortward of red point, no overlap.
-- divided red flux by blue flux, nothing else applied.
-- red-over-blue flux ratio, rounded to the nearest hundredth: 1.00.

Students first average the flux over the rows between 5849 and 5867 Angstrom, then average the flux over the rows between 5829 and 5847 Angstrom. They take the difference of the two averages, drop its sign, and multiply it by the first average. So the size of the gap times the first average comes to 21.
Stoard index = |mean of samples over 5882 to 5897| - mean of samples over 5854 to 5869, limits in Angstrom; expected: -5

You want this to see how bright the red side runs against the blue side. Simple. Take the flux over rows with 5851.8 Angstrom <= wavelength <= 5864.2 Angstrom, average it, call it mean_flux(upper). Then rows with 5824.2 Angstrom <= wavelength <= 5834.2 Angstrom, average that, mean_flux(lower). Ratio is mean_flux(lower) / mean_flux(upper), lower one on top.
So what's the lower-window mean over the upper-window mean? 1.05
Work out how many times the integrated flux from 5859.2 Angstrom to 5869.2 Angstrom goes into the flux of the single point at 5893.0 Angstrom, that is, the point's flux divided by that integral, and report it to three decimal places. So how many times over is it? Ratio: 0.078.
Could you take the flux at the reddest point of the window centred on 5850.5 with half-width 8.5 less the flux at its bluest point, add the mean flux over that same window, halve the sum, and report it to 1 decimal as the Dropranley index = 11.4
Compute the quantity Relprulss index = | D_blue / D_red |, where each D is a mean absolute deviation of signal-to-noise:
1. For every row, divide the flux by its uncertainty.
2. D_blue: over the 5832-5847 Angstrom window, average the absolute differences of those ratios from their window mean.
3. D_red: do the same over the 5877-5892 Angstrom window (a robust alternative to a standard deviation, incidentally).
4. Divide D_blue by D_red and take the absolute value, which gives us 0.38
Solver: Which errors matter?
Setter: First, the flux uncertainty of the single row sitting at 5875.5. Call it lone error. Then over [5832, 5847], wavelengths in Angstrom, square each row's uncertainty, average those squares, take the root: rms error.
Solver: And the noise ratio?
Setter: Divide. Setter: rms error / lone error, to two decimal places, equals 1.09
